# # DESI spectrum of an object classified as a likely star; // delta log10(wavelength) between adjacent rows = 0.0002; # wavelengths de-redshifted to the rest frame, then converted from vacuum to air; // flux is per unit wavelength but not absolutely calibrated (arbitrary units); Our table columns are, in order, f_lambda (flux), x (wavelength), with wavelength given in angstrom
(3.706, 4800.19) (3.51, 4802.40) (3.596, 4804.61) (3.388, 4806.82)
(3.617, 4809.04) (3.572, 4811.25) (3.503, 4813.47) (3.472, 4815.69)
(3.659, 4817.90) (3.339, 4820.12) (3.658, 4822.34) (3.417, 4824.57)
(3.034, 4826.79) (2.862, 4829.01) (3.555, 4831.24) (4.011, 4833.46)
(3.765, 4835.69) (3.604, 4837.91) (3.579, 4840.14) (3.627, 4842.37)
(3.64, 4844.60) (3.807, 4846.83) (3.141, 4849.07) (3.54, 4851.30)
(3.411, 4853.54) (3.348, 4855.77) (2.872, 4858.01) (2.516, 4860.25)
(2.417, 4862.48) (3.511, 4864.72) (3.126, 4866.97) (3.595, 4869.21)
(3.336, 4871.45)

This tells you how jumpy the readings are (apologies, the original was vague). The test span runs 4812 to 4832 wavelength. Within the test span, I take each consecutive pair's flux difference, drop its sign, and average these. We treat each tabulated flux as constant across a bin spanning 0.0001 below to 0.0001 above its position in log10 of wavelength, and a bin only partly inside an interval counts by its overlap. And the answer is 0.29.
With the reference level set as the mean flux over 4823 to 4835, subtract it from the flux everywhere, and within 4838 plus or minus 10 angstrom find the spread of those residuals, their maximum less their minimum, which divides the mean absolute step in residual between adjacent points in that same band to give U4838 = 0.20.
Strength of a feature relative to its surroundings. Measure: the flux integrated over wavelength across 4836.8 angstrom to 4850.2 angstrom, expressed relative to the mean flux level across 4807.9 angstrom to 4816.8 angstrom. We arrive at 13.5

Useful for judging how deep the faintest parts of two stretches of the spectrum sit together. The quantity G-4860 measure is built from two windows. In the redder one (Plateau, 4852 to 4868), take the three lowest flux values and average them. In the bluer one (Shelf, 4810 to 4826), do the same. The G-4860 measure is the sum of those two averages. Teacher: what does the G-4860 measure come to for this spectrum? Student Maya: 6.01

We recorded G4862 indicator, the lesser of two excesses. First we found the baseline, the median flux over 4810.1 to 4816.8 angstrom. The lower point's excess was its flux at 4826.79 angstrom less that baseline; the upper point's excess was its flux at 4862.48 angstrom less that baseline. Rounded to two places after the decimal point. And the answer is -1.09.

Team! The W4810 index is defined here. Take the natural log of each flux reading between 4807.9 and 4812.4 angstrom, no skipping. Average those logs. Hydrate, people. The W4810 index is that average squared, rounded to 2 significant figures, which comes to 1.6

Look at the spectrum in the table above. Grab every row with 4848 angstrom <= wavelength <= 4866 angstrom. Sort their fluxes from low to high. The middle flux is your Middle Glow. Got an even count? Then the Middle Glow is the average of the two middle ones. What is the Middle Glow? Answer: 3.24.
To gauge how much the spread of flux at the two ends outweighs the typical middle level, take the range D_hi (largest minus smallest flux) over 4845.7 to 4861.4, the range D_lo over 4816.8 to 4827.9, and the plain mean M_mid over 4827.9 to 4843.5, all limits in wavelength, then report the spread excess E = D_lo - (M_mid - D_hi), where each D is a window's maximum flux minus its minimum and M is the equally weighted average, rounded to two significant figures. -1.7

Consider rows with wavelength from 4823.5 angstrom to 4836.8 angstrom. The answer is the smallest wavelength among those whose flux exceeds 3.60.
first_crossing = 4833.46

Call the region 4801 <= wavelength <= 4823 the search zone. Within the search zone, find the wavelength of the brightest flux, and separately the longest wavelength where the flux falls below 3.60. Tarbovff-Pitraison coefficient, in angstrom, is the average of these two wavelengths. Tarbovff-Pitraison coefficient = 4819.0 angstrom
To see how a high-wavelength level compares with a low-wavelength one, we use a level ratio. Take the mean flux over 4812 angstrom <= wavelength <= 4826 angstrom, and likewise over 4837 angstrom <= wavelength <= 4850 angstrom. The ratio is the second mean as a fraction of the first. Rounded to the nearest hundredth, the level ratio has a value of 1.02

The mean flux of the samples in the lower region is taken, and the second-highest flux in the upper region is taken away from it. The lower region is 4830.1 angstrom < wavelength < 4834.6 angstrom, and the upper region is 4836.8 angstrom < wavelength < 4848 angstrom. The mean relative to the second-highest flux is 0.14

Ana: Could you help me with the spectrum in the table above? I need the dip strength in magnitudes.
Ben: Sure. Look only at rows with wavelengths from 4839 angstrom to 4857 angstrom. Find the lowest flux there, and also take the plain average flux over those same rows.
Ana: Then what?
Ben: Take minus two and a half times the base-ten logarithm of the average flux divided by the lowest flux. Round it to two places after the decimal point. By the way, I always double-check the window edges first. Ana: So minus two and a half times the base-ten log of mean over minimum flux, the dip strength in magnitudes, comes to -0.12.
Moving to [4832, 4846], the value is -0.04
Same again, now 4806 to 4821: -0.05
